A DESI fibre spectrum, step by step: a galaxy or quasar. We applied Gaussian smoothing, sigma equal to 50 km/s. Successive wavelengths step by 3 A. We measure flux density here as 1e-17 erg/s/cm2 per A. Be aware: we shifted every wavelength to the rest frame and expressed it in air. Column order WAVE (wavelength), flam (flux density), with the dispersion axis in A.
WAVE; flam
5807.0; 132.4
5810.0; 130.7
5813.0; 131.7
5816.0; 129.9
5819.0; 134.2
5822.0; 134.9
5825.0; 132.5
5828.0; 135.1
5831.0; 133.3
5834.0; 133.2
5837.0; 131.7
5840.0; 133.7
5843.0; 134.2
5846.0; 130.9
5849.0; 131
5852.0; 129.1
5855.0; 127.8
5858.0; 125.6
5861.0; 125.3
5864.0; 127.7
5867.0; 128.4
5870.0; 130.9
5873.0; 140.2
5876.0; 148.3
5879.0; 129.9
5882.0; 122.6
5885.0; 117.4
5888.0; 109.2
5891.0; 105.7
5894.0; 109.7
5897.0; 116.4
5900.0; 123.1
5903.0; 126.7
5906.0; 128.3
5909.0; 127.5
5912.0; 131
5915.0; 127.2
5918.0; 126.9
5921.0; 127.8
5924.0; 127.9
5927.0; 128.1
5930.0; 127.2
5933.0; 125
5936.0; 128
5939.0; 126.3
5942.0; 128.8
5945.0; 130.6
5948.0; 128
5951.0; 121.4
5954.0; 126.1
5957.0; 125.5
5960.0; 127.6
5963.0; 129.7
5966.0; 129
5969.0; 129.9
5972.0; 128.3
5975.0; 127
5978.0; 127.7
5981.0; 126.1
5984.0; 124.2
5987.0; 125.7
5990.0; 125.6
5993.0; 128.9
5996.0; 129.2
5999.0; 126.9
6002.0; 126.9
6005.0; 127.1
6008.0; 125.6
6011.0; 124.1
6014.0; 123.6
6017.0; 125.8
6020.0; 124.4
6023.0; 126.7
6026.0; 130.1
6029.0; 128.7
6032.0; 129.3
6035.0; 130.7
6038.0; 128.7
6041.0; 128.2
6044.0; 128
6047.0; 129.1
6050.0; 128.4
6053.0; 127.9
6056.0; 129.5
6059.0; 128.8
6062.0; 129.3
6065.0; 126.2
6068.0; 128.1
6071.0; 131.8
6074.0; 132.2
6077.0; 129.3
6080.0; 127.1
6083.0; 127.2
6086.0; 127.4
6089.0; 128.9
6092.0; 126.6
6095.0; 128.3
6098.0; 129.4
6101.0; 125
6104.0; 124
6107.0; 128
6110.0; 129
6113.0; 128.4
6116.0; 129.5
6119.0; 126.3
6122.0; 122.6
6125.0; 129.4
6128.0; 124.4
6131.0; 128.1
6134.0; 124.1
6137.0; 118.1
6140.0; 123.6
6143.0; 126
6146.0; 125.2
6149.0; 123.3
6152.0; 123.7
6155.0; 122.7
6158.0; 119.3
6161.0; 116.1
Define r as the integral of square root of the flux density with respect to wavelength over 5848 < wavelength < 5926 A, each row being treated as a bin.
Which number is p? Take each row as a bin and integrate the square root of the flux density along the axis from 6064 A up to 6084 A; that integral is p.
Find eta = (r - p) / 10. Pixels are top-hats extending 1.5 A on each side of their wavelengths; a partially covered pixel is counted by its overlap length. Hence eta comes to 65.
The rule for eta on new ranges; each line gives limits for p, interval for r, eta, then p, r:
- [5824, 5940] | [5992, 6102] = -6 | 1309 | 1244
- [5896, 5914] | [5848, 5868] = 2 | 202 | 226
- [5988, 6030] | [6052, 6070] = -27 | 473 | 204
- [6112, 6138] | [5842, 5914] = 52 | 292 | 808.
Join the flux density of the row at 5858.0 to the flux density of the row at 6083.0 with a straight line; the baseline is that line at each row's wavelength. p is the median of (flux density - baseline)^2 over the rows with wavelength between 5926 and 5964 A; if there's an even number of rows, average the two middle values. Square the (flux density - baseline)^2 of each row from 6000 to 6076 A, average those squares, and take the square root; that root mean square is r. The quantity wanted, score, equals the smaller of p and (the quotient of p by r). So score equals 0.4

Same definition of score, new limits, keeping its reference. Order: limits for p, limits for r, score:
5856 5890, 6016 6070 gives 3.2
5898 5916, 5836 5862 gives 0.1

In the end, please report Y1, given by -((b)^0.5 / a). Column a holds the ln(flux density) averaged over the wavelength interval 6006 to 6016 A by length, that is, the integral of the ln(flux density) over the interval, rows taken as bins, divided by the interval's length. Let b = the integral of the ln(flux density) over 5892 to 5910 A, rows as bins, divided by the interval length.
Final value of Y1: -0.4539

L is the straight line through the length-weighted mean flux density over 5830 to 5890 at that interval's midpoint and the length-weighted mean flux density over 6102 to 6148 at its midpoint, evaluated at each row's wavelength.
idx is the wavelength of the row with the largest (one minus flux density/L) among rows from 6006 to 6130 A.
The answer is 6014.0 A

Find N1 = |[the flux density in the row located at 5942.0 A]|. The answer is 129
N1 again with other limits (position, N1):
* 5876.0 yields 148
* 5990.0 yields 126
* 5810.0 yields 131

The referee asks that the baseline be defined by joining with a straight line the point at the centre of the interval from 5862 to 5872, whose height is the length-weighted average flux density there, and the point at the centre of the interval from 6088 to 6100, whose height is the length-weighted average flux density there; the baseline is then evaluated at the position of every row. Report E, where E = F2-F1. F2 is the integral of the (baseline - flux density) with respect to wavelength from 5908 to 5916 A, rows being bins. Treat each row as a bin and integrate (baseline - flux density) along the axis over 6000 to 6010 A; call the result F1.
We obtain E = -19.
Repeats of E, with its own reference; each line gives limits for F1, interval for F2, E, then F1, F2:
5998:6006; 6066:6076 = -35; 13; -21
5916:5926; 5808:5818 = -29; 15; -14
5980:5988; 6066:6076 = -49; 28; -21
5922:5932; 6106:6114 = -18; 14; -4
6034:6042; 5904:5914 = 10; -6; 4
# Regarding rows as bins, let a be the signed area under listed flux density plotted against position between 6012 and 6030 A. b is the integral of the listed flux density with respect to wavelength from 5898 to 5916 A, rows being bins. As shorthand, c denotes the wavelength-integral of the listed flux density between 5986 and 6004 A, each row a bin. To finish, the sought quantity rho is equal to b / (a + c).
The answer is 0.501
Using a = 2276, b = 2286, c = 2290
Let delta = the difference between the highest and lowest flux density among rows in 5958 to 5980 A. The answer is 2.9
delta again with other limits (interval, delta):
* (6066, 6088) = 5.1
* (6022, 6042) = 4.0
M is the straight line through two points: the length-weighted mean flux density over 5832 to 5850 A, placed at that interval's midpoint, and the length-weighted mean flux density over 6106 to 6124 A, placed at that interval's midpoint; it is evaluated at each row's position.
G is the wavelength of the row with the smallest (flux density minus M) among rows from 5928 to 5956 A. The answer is 5951.0 A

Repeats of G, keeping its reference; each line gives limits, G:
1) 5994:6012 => 6011.0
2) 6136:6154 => 6137.0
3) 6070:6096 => 6092.0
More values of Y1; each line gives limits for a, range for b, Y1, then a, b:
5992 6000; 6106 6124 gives -0.4535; 4.86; 4.85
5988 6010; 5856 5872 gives -0.4547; 4.84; 4.85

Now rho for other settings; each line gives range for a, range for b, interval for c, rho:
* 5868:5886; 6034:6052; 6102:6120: 0.497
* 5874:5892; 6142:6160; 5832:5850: 0.481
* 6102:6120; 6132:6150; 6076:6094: 0.484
